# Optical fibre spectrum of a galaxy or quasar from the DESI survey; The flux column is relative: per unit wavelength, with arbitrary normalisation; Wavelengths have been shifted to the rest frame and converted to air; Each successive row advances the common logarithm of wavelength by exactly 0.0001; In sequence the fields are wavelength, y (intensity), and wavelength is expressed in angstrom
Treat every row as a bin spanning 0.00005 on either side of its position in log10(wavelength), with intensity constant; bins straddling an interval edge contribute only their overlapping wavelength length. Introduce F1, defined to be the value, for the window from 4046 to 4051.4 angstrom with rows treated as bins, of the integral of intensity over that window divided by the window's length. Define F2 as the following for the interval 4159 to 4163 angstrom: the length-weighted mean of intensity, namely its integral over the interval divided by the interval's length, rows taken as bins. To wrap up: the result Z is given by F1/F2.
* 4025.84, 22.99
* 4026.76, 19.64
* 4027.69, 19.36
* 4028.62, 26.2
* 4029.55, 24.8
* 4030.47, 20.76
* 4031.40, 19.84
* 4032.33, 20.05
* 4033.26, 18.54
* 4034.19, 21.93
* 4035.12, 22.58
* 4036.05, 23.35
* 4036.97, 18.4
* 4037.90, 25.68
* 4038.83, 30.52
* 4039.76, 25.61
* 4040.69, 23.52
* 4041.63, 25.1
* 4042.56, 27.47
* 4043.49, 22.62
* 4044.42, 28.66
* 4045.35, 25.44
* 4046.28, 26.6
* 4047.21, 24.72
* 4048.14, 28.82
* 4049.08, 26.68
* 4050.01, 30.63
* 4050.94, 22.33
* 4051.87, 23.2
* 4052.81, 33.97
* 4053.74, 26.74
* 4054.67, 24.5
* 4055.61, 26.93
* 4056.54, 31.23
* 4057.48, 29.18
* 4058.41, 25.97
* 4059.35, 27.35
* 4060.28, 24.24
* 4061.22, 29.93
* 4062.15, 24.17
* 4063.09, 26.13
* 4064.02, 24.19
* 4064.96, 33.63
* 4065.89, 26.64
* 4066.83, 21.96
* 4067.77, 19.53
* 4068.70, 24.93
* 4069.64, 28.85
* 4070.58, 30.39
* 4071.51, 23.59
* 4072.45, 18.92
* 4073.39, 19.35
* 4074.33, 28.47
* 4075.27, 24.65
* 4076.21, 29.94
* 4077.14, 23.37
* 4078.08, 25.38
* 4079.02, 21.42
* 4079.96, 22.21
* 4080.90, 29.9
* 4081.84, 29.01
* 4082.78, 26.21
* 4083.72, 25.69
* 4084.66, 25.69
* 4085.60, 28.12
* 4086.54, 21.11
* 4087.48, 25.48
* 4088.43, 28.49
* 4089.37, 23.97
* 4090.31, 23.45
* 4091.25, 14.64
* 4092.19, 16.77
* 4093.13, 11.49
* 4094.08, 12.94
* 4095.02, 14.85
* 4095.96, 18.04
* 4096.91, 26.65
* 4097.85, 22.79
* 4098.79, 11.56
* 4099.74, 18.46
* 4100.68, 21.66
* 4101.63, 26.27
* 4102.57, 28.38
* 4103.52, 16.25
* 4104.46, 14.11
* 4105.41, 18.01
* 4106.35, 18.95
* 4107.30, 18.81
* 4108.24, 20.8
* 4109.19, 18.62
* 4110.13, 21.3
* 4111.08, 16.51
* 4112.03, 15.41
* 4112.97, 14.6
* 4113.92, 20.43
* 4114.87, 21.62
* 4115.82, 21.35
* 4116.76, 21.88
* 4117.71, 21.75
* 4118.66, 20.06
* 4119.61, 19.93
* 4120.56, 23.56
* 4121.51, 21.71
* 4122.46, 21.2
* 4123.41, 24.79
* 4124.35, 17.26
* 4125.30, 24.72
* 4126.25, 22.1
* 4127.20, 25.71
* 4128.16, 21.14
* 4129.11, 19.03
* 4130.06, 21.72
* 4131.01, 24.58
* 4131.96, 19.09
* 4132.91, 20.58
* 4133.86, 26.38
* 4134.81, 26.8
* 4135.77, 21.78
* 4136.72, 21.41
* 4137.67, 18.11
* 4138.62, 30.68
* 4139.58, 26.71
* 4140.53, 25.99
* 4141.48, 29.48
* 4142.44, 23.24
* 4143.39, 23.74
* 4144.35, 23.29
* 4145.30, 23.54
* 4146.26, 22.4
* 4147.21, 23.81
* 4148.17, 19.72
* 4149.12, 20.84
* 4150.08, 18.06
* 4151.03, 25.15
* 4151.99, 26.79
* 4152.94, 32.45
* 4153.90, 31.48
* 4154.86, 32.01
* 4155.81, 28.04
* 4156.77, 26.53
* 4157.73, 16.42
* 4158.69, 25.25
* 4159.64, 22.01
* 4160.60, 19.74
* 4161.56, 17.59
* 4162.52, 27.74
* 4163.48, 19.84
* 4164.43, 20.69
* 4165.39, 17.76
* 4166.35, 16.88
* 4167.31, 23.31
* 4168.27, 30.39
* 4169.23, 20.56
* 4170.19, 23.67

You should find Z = 1.2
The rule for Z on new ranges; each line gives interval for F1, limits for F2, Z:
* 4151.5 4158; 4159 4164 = 1.3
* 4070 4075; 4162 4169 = 1.1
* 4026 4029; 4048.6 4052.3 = 0.8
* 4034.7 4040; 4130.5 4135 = 1.0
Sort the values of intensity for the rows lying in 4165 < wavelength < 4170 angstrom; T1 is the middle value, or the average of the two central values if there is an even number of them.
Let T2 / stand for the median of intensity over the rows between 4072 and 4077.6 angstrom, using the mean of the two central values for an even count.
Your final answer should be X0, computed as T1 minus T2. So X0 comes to -3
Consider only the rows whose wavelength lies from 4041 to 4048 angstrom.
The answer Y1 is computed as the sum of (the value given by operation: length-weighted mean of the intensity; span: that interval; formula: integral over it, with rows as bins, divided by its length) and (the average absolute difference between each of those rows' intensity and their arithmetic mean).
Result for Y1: 27.4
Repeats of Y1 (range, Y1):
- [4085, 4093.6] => 26.5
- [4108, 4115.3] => 20.9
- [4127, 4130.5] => 23.5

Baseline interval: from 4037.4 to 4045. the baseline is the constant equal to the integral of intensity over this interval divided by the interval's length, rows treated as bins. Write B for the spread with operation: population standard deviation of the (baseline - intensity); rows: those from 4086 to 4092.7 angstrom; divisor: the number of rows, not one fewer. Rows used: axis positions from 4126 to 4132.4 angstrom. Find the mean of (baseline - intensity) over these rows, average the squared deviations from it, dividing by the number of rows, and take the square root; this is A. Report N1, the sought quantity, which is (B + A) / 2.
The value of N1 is 3.4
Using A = 2.3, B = 4.5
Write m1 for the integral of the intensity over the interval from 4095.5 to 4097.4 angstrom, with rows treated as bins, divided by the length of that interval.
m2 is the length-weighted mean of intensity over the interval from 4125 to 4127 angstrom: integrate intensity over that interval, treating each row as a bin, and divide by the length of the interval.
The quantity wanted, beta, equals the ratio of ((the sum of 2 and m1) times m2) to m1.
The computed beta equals 25.7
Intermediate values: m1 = 22.3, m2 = 23.6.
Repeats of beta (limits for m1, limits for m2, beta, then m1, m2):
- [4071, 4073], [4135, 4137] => 24.4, 21.4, 22.3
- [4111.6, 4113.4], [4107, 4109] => 22.4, 15.1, 19.7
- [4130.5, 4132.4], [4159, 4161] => 23.3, 21.9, 21.3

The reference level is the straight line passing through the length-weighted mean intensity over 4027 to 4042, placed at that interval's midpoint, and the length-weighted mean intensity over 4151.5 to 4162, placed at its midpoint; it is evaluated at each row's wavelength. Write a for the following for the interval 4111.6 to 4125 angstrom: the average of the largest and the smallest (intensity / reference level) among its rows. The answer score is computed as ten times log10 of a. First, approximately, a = 0.80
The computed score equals -0.96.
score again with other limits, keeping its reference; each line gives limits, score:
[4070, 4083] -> 0.20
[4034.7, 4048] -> 0.29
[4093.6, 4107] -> -0.83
